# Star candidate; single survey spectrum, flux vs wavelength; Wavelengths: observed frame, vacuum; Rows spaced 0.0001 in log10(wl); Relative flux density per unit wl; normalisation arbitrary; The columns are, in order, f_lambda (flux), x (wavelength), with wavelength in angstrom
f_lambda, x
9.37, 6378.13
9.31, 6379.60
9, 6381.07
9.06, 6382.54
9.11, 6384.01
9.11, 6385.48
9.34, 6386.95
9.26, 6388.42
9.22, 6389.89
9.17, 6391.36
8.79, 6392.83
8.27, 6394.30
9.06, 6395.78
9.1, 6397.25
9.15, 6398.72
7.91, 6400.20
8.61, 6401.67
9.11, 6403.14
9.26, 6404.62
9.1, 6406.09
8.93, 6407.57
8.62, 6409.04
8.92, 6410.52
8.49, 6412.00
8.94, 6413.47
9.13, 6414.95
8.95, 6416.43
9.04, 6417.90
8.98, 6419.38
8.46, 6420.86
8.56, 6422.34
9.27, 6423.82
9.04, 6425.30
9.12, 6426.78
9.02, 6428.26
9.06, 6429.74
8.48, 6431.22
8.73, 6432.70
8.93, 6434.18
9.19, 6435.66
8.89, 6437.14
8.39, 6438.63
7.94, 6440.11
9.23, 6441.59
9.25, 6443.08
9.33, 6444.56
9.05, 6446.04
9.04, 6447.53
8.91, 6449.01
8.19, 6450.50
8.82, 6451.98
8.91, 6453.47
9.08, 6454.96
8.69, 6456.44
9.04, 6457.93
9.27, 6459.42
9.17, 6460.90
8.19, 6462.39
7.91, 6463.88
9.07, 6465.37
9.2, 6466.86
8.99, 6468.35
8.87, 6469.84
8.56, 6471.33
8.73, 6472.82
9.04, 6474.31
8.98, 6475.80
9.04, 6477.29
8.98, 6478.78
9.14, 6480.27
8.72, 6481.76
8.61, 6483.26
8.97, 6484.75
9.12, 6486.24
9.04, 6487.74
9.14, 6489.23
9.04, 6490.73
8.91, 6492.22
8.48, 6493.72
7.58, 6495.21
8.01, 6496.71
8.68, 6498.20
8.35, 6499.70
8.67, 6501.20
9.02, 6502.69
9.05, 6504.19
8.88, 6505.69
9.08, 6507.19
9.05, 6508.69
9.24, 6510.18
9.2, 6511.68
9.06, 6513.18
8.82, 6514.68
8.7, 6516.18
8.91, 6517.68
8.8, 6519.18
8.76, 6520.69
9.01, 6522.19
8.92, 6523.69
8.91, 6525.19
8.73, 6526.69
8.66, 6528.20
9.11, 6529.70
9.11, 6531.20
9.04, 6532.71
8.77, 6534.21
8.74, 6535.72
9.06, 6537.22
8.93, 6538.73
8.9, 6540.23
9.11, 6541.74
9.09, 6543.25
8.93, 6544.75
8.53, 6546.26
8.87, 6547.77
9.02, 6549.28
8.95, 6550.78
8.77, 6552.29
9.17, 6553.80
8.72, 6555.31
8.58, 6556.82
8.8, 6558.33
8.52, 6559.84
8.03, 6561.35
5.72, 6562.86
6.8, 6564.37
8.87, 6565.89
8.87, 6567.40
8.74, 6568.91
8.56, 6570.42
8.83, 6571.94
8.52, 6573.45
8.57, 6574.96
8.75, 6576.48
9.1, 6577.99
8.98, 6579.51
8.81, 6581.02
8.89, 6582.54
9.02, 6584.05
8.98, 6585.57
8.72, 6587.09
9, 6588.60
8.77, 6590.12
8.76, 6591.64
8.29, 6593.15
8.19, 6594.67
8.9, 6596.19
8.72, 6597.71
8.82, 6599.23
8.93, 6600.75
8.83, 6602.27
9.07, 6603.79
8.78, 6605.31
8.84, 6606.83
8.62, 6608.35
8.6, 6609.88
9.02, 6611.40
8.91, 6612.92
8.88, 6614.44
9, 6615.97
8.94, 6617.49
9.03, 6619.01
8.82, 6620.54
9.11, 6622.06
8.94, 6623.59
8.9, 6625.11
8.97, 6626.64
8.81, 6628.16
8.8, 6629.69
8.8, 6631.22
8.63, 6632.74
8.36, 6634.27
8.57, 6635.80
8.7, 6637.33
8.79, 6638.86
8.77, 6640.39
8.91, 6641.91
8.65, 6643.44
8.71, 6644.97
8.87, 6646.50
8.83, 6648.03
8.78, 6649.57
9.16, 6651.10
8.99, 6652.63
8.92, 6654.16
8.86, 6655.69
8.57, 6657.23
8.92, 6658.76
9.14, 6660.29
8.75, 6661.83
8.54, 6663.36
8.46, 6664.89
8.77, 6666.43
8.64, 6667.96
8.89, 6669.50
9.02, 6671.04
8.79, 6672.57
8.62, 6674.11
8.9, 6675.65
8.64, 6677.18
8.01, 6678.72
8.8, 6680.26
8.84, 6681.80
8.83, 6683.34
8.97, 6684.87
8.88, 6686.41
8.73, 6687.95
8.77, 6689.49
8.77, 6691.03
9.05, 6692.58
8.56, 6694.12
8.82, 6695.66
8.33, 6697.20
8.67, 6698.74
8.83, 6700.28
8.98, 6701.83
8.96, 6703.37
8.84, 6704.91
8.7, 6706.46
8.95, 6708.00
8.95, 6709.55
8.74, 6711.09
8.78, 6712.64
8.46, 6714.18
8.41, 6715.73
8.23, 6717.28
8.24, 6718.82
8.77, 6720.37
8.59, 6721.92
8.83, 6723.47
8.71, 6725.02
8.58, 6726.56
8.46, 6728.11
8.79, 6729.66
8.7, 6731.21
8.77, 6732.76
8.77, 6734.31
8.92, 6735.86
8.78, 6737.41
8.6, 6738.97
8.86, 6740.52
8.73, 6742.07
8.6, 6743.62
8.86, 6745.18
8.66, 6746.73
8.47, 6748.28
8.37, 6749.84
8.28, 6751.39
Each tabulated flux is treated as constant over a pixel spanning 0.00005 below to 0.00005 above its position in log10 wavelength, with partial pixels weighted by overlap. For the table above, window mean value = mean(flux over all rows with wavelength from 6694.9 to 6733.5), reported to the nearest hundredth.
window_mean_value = 8.68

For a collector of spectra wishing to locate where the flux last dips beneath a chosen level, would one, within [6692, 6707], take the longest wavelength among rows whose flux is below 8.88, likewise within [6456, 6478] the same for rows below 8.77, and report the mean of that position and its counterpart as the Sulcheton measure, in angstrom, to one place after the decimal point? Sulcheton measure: 6589.6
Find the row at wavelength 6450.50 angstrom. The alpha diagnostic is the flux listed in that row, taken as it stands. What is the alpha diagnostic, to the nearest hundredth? 8.19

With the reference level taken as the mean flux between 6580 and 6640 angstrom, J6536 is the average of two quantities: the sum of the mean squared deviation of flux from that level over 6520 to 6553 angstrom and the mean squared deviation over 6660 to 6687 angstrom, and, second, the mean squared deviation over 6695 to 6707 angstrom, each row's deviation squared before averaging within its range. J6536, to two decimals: 0.07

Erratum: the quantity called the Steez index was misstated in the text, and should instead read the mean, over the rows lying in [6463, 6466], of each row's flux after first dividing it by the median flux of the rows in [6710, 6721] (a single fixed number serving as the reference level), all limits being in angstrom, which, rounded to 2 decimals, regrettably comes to 1.00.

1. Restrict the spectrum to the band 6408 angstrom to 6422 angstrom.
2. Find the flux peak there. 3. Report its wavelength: 6414.95 angstrom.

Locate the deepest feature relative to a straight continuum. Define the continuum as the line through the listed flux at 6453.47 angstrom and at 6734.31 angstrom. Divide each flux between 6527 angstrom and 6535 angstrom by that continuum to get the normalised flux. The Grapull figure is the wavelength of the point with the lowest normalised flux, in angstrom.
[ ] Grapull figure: 6528.20 angstrom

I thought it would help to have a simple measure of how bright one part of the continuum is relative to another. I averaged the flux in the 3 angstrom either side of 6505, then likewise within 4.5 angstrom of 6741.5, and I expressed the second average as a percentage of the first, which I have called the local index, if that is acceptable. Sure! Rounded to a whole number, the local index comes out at 97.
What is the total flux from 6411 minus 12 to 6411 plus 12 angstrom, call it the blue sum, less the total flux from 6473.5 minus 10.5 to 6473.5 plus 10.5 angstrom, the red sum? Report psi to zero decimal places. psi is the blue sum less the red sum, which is 17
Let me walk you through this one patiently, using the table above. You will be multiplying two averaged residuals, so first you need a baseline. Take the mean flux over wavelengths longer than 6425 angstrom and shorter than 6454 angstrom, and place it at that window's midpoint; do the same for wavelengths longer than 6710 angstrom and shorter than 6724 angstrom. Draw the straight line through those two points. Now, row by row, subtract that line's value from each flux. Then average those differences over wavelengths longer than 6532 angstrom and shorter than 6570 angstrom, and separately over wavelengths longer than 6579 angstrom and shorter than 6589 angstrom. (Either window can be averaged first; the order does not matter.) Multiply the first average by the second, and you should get -0.026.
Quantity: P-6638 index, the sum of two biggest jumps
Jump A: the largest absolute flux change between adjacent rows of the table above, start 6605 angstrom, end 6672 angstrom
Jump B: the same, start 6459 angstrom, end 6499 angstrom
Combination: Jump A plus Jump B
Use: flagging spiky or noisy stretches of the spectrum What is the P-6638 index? 1.6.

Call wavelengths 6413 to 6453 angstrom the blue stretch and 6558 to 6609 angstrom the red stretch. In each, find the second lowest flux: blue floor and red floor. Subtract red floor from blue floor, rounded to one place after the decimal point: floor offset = 1.4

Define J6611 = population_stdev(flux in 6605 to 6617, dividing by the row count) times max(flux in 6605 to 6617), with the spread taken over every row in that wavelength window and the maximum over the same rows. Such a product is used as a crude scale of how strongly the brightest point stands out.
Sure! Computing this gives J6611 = 1.3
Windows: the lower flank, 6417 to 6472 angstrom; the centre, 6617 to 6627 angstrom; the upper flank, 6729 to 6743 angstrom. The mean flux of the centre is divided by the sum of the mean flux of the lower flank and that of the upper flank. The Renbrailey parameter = 0.508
